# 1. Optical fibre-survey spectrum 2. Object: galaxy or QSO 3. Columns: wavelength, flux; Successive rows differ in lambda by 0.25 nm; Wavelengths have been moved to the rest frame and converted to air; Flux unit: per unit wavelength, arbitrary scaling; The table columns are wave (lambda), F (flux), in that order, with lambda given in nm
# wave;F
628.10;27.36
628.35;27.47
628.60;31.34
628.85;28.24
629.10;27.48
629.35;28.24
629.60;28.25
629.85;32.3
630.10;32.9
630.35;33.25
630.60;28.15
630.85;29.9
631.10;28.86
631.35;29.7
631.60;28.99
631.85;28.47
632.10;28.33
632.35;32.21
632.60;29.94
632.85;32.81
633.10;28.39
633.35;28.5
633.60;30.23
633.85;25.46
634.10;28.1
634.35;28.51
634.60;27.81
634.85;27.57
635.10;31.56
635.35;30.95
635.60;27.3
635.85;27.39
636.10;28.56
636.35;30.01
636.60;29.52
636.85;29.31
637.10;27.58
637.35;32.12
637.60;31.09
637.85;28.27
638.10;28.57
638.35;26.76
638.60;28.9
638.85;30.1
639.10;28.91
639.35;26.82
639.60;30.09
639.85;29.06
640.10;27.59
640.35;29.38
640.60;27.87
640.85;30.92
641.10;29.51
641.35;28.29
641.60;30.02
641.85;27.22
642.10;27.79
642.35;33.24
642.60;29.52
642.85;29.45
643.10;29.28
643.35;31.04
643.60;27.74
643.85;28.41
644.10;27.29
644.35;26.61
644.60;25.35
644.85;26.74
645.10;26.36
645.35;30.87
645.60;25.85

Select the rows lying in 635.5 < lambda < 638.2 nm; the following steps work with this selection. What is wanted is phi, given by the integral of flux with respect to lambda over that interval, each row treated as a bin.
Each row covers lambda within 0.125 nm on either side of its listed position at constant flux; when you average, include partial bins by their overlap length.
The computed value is 79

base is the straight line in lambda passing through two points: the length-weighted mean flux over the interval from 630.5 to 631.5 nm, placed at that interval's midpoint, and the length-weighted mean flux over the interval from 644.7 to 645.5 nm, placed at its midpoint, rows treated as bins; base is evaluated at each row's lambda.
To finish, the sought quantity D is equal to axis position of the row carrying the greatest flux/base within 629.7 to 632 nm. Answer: 630.35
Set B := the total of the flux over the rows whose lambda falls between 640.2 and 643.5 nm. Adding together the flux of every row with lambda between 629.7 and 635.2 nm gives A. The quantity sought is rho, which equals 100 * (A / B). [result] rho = 170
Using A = 652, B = 384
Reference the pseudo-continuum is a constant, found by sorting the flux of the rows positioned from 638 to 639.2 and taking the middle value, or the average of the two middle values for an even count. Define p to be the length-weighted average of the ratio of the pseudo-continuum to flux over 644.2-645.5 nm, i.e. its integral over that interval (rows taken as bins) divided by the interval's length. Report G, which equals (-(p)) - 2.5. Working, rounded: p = 1.07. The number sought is -3.57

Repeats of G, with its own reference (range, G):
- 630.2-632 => -3.48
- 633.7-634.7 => -3.55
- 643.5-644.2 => -3.54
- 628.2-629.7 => -3.52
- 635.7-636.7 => -3.50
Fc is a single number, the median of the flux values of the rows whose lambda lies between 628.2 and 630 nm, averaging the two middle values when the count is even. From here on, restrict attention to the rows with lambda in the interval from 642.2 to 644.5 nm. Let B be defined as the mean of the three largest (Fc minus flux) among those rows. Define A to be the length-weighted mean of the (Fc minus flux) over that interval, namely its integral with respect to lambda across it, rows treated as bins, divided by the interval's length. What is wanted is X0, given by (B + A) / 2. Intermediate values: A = -0.9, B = 1.0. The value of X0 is 0.07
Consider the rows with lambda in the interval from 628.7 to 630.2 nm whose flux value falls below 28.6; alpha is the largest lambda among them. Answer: 629.60 nm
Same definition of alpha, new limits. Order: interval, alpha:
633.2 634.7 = 634.60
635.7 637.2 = 637.10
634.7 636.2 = 636.10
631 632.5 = 632.10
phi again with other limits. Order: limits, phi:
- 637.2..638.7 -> 44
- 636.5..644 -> 219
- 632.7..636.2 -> 101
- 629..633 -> 120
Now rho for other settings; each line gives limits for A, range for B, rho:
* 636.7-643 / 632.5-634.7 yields 280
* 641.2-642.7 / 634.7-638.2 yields 43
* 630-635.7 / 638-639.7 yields 339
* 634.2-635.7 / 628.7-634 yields 28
